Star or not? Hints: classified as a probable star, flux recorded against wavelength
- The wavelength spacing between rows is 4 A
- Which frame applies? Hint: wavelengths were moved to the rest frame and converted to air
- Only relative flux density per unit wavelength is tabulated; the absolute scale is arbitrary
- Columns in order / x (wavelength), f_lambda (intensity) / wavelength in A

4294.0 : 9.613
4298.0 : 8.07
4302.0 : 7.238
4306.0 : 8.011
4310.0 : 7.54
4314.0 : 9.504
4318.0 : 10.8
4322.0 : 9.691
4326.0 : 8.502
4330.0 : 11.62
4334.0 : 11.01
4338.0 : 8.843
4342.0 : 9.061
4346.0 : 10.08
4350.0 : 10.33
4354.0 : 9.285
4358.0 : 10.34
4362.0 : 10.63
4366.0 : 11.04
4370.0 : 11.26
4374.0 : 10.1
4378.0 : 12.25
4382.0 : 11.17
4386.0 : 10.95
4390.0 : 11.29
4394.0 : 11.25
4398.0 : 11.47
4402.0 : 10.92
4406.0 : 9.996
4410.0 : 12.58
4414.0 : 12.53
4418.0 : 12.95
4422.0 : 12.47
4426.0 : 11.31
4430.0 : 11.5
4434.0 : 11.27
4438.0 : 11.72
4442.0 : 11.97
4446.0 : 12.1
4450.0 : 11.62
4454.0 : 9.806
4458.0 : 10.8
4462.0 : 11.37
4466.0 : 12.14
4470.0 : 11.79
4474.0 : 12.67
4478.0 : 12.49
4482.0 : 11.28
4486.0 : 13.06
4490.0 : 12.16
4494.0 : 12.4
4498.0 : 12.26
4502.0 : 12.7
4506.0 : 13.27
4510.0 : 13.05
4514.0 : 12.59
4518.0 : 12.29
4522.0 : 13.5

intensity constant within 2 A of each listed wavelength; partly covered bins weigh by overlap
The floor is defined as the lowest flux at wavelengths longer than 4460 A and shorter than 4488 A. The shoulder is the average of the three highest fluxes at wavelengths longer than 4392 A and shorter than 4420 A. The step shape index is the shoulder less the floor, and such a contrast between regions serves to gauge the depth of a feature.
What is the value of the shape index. 1.4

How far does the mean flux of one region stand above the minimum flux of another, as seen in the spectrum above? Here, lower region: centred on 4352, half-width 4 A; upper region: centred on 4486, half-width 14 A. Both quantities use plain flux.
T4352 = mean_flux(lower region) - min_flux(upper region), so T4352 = -1.5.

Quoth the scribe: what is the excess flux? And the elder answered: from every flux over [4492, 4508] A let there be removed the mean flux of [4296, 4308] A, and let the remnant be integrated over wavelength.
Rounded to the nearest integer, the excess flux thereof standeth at 78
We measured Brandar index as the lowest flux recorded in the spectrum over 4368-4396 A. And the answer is 10.1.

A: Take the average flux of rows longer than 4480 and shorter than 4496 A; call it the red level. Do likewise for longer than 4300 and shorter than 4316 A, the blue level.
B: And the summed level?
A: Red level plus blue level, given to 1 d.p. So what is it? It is 20.3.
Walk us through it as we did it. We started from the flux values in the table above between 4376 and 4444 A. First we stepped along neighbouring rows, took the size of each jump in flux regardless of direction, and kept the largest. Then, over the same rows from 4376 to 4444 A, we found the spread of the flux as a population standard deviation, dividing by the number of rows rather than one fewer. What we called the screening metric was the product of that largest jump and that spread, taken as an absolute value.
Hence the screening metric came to 1.9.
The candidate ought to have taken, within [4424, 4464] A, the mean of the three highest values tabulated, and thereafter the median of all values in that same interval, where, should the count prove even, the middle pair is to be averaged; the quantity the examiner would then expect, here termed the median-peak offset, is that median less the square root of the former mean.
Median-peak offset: 8.0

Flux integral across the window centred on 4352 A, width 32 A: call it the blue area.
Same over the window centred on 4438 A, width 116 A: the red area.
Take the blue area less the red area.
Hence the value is -1038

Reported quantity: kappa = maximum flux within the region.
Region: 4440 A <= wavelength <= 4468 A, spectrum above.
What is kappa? 12.14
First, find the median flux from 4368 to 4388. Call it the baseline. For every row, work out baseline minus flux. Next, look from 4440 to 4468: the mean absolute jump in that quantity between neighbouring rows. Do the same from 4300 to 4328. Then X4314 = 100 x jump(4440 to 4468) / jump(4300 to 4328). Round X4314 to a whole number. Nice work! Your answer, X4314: 70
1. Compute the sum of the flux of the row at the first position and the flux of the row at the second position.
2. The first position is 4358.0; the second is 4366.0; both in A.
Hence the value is 21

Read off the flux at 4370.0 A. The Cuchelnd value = 11.26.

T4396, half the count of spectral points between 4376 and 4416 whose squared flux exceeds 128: 2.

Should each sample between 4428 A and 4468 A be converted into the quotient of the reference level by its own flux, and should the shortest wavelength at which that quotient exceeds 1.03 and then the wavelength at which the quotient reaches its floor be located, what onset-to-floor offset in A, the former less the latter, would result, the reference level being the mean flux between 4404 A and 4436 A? -32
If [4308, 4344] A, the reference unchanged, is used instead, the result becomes -20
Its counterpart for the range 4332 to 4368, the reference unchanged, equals -32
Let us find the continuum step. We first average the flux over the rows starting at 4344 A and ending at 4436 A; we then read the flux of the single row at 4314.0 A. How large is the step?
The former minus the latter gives 1.7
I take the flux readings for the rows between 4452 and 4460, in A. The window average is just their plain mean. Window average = 10.3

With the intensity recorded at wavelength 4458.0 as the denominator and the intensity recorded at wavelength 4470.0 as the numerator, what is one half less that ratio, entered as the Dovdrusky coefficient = -0.59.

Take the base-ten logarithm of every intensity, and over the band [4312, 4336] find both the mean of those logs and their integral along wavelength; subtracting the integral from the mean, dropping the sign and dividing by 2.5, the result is 9.3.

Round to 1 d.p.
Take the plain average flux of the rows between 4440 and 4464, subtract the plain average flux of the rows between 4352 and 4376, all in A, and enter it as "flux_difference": 0.8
